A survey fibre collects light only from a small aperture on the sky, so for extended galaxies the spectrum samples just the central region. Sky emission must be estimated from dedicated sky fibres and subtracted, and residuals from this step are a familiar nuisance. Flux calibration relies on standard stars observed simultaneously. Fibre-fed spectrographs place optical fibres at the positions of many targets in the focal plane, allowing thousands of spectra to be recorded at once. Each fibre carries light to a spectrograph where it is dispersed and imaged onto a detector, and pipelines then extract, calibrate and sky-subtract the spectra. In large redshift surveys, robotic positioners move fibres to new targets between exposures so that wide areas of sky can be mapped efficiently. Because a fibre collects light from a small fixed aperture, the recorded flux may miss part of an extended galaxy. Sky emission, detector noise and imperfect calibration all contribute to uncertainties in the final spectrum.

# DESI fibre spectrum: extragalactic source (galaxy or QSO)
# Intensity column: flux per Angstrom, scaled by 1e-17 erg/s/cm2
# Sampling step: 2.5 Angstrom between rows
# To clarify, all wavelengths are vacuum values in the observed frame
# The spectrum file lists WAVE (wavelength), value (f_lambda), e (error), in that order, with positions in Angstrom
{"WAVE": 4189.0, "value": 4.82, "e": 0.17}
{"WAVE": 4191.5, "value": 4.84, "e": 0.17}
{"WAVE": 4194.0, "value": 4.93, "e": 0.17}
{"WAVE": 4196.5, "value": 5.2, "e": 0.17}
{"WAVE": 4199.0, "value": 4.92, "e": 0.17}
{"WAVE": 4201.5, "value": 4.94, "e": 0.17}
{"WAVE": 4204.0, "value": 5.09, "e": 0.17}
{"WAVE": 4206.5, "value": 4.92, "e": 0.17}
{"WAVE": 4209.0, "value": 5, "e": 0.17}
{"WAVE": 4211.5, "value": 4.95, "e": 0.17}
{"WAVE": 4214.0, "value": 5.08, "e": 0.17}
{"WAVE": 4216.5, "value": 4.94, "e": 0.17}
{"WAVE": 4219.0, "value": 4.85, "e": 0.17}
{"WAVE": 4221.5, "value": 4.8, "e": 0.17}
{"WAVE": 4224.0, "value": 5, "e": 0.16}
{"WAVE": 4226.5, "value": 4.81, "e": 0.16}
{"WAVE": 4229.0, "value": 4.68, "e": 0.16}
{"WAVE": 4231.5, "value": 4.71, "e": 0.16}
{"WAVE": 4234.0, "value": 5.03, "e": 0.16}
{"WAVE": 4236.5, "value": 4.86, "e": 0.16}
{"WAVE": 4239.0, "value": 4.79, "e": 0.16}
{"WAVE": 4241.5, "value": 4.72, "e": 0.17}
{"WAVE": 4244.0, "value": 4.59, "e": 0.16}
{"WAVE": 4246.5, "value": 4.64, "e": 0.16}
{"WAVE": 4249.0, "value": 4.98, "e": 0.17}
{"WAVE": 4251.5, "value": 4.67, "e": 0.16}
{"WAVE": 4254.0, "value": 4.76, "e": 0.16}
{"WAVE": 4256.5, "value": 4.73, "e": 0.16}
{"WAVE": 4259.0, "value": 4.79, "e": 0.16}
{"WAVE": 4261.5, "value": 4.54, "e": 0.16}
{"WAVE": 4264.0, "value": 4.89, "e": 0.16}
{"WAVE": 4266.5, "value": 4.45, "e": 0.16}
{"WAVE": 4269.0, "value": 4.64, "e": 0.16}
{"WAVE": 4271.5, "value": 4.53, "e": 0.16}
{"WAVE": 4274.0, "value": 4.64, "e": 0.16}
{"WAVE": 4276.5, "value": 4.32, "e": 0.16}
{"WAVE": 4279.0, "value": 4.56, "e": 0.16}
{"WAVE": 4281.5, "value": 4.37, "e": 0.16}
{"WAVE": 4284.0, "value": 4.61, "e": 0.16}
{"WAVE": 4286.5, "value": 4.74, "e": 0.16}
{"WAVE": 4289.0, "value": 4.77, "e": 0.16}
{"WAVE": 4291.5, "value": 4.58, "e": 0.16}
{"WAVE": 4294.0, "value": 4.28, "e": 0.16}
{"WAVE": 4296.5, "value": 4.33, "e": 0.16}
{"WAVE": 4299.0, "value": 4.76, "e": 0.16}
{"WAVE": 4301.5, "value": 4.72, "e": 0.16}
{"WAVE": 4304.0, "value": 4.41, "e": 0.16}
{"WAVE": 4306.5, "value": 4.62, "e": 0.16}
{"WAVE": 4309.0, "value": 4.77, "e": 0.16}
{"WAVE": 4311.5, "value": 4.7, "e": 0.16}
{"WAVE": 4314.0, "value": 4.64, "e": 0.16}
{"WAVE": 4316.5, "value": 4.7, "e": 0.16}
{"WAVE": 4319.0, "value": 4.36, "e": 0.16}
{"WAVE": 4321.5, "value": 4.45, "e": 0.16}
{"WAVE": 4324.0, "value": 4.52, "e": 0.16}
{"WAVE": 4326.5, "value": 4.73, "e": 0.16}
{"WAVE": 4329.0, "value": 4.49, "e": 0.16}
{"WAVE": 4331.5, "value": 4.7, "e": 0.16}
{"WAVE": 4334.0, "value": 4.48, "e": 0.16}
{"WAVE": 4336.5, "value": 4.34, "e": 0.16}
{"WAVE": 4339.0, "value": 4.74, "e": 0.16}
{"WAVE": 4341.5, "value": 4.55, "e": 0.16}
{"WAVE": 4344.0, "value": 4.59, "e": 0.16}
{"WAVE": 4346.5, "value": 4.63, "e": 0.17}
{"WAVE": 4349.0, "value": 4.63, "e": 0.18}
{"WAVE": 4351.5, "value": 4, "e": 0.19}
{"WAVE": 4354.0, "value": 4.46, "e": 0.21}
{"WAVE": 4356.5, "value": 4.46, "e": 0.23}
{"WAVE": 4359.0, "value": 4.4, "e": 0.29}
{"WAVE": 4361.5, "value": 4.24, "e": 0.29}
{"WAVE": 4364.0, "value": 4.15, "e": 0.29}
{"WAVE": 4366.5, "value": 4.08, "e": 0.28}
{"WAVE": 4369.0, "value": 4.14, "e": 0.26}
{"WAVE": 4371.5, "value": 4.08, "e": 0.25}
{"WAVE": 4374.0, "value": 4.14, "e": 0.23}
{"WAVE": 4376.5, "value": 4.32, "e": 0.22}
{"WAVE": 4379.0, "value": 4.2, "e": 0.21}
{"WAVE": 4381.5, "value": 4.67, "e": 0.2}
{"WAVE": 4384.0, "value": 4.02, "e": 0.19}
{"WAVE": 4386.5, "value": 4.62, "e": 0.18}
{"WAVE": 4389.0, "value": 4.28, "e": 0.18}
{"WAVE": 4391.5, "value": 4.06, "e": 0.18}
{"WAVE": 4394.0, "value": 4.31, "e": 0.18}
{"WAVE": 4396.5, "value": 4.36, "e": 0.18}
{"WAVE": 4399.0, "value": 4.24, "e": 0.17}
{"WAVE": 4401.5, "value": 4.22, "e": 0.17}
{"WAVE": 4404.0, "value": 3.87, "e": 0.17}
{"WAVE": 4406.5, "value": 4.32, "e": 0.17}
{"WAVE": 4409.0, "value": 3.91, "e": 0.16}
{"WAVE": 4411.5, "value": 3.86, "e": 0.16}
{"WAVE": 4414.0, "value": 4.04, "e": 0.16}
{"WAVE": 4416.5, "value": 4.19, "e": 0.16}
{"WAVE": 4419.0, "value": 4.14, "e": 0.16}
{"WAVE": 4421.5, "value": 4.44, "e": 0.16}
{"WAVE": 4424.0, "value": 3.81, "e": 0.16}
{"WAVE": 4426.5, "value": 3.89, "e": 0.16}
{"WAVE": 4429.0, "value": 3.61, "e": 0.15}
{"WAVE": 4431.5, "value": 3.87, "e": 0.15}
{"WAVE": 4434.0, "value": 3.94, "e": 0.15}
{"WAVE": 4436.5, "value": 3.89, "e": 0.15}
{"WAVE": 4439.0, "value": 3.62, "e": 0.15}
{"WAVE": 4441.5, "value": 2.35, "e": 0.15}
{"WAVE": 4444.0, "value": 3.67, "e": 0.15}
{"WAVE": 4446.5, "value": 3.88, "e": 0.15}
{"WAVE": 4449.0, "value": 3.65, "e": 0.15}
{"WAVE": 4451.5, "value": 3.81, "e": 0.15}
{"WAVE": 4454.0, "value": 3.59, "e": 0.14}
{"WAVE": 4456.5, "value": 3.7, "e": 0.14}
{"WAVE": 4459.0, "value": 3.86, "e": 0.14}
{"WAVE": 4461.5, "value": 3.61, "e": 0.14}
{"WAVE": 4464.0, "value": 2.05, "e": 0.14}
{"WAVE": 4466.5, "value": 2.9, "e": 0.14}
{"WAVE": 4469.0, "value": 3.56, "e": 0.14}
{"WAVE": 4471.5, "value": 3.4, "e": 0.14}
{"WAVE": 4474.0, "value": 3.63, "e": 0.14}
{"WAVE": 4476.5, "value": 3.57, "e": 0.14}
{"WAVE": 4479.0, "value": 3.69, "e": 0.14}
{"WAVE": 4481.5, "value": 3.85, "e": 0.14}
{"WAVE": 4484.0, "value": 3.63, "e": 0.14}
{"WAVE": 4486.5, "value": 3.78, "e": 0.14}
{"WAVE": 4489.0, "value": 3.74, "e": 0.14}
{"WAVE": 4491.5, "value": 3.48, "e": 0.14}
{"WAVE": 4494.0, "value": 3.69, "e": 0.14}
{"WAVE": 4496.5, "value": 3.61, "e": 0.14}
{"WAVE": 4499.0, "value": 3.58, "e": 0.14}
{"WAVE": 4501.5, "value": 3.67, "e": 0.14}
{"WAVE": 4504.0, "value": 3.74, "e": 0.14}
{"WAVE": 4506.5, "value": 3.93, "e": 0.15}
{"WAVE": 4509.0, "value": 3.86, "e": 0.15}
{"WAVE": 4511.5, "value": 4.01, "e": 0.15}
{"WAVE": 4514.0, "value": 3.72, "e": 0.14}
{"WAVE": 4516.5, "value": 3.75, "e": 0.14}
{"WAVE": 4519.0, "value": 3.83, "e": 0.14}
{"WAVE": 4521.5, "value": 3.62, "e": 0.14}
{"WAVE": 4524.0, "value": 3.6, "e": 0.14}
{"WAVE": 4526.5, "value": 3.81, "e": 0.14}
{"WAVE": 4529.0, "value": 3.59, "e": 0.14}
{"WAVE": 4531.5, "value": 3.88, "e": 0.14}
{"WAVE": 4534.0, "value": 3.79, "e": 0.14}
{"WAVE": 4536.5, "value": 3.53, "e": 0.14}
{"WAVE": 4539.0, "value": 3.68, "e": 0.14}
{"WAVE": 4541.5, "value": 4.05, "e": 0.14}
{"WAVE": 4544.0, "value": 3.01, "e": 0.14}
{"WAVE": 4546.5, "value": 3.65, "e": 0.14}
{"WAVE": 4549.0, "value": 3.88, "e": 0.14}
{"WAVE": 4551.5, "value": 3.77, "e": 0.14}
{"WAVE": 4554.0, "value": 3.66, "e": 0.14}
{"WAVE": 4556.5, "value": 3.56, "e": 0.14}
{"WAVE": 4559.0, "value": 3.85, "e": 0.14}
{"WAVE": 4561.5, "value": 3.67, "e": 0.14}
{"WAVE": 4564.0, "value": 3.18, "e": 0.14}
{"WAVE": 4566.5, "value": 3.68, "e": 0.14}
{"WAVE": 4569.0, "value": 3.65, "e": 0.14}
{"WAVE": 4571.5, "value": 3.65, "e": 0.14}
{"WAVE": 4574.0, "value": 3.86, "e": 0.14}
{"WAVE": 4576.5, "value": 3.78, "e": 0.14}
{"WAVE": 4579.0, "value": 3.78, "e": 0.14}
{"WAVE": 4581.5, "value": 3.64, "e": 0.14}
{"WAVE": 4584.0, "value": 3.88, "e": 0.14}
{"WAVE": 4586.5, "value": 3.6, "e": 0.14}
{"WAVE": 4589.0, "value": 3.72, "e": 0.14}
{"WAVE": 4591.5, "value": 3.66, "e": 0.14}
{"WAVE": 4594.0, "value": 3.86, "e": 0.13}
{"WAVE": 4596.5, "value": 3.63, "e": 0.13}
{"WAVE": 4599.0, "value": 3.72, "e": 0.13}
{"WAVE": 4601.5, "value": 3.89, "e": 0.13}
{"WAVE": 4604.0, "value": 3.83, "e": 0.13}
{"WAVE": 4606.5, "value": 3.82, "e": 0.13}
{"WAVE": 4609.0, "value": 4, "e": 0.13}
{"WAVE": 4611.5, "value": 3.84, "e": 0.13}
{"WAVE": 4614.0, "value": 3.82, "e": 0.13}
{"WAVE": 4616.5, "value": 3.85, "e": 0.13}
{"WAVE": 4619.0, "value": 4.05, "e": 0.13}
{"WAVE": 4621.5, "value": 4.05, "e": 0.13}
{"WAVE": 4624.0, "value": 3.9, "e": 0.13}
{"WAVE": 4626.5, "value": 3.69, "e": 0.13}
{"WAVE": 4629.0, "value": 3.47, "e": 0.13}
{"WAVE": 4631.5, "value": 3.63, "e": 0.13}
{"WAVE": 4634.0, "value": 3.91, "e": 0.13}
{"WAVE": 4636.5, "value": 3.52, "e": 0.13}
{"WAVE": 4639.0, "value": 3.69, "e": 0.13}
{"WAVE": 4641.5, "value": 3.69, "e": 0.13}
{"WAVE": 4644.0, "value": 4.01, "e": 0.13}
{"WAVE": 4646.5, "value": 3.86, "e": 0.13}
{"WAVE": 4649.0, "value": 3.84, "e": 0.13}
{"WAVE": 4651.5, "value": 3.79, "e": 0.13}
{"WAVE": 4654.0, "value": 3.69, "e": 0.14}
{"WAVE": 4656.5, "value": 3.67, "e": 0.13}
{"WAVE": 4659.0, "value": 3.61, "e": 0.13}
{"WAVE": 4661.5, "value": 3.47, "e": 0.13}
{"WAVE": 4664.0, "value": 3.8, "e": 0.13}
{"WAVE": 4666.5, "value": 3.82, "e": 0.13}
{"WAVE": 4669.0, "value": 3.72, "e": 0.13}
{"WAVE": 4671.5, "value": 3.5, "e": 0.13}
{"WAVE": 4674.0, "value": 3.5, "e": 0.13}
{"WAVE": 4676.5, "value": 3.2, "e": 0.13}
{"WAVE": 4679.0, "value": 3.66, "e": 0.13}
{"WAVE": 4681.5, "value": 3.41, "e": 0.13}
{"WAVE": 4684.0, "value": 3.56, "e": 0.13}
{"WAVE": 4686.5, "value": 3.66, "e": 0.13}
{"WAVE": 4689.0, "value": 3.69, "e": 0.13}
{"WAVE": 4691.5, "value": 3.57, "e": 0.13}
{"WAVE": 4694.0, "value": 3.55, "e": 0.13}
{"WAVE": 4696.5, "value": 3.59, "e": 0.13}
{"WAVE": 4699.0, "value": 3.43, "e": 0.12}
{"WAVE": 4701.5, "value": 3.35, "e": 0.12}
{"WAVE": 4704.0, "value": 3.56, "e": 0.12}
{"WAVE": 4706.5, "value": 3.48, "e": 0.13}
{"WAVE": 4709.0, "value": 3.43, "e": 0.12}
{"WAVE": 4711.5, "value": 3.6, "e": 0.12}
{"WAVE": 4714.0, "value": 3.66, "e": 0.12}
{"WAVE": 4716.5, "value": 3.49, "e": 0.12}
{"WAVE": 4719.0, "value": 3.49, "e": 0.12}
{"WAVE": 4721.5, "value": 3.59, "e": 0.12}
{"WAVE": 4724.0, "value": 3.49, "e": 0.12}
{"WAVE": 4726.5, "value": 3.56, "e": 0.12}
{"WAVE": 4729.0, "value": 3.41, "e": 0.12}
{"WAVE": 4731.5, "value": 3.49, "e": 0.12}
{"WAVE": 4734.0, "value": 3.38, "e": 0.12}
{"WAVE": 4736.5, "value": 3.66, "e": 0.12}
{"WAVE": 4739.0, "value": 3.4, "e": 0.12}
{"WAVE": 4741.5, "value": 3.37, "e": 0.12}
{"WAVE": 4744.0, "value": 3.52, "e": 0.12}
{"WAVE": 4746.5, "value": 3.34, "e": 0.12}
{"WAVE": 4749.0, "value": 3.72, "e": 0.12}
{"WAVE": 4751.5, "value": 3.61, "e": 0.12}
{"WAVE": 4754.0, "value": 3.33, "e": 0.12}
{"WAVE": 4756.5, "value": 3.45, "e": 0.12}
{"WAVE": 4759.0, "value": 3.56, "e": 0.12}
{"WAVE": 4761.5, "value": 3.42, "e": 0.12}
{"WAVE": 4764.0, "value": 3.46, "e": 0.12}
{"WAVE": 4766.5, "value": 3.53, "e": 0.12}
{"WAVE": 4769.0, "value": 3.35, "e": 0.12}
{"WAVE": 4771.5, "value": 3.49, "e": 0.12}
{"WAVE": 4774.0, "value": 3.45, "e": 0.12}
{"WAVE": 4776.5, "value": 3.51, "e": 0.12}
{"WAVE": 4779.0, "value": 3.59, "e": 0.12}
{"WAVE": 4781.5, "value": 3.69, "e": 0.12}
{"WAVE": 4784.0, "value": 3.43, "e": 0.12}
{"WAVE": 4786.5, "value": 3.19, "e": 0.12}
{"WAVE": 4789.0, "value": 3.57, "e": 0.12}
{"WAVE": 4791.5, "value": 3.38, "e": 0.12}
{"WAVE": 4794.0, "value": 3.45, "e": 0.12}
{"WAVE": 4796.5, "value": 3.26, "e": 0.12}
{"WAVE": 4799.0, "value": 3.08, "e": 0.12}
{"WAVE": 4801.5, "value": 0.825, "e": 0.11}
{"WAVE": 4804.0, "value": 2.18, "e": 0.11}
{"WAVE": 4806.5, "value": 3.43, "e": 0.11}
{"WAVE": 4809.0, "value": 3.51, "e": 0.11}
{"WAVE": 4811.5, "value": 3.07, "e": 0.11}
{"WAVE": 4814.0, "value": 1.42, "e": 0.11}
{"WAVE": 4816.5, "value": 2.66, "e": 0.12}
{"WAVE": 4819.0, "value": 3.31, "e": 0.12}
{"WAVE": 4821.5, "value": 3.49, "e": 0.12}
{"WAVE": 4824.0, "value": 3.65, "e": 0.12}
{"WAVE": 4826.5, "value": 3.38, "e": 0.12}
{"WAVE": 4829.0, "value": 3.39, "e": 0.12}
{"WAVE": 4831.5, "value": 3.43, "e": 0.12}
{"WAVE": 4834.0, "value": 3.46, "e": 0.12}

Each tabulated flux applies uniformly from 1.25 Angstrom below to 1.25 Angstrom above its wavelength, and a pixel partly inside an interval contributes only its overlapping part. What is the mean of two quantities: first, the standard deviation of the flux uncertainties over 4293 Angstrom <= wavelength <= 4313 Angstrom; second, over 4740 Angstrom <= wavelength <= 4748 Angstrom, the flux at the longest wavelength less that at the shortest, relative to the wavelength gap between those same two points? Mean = -0.003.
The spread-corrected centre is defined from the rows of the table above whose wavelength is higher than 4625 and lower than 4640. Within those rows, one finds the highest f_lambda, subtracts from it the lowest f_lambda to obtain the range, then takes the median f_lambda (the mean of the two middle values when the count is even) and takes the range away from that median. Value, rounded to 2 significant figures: 3.2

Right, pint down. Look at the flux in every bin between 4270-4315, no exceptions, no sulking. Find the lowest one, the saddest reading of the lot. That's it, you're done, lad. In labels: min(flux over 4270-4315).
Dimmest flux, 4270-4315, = 4.28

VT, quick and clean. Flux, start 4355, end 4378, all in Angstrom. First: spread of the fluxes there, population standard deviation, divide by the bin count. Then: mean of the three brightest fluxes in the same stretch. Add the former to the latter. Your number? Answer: 4.5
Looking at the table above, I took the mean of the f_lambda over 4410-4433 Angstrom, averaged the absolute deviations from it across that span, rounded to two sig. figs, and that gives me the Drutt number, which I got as 0.19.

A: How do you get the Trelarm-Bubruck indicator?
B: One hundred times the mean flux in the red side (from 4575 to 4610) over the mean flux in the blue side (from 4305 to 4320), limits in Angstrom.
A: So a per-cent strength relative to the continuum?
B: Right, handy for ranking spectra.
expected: 81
